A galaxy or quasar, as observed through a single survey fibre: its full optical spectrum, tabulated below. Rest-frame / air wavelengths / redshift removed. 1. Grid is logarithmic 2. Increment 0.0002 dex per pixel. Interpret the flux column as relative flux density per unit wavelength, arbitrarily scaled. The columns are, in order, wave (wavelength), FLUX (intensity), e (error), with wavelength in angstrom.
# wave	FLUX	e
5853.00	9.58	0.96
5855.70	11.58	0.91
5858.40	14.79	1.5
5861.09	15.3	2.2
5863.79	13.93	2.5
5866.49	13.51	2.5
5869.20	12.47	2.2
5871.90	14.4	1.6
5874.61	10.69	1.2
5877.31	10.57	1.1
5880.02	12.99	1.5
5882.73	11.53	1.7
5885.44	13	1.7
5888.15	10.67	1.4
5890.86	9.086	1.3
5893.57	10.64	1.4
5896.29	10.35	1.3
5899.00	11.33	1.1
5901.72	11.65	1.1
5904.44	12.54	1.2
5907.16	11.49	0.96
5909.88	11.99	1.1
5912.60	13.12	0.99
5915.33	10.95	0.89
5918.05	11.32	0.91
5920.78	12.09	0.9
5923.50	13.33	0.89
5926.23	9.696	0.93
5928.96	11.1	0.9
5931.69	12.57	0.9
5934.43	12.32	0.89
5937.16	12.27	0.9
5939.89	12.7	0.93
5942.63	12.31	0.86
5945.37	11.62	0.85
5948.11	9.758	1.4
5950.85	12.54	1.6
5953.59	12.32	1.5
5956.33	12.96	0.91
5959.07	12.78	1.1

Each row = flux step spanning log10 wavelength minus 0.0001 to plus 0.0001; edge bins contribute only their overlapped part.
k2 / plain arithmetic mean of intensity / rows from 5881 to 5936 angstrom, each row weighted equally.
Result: 11.5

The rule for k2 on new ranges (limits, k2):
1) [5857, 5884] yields 13.0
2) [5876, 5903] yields 11.2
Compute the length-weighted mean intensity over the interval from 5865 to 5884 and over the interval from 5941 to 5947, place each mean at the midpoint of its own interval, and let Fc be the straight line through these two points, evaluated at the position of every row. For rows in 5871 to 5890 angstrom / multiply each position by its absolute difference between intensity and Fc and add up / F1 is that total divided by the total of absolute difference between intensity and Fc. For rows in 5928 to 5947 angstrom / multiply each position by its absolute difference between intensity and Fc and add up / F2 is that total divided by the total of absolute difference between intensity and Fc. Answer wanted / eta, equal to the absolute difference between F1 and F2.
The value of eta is 57.0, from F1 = 5878.8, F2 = 5935.8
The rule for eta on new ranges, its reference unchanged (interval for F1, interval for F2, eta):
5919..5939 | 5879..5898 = 37.6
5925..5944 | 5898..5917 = 23.4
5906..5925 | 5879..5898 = 26.1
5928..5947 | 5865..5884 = 61.3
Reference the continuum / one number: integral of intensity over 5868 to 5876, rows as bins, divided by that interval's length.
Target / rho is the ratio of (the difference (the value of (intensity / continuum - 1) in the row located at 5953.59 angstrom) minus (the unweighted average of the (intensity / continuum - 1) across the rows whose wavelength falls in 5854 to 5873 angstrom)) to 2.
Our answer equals -0.06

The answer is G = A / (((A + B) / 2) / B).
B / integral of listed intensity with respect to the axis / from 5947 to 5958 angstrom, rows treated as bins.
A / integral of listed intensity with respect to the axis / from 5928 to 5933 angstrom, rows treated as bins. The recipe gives 82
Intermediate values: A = 59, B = 132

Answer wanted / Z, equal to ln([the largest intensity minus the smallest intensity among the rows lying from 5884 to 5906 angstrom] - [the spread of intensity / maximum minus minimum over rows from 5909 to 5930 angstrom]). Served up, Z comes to -1.3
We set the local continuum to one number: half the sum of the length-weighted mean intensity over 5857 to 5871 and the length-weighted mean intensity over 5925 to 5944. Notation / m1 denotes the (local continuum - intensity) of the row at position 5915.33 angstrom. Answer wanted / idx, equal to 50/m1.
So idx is 25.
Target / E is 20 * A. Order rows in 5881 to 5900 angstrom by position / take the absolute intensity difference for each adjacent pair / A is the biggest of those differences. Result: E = 47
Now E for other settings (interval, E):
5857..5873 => 39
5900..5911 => 21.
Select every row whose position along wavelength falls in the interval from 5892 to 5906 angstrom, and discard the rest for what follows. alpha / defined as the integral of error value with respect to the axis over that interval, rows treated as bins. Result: 17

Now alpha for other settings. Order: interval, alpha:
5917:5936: 17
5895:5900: 6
